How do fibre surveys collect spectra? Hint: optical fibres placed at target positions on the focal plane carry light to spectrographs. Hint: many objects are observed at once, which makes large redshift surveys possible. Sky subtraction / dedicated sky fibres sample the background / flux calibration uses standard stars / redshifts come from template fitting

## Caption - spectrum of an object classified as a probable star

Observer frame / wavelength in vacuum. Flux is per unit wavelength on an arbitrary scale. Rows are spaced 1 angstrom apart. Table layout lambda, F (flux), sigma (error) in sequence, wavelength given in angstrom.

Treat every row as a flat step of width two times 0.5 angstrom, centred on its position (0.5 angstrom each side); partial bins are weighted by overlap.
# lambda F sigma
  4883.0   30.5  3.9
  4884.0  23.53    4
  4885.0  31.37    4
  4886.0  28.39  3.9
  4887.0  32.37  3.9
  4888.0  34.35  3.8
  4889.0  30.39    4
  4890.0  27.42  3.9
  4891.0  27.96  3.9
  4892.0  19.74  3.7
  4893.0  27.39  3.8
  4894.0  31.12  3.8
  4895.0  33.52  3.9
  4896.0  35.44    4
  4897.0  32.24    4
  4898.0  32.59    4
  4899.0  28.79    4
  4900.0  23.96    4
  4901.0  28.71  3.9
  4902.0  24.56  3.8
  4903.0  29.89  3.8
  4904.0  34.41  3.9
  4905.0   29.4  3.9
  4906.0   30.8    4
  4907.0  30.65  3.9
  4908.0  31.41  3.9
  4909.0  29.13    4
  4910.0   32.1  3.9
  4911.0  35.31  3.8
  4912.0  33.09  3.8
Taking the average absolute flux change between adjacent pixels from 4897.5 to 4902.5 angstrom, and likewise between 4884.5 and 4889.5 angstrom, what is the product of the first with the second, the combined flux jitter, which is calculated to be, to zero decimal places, 14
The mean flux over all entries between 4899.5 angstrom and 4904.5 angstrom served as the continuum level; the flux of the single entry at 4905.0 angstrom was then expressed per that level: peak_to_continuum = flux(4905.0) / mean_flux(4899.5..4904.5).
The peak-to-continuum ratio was 1.04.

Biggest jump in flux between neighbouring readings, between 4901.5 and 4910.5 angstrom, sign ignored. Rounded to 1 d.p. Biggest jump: 5.3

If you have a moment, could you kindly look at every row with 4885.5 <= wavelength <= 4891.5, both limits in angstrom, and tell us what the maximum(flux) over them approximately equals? 34.35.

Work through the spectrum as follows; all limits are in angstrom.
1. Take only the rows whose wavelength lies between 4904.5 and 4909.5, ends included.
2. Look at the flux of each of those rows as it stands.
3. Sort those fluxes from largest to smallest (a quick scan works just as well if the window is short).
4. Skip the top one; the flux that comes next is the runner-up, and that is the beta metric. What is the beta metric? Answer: 30.8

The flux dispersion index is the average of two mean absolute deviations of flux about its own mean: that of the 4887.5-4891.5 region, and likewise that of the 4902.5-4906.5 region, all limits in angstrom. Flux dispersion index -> 2.0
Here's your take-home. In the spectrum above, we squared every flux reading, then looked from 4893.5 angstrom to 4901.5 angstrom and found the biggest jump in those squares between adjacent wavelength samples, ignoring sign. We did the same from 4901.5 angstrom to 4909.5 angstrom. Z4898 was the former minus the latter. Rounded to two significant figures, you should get -65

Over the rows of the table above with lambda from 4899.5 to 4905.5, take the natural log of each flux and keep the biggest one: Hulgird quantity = 3.54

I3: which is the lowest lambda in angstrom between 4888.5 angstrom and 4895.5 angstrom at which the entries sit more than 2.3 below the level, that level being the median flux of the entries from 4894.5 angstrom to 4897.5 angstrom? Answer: 4889.0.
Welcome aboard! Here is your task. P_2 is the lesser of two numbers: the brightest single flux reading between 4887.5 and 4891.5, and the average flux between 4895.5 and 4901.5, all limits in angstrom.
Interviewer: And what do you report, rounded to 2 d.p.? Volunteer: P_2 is 30.29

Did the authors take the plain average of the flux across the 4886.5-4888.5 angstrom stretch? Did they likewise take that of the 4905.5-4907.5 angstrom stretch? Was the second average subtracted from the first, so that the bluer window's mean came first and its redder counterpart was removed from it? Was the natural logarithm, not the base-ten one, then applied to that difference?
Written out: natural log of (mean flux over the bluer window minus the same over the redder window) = 1.0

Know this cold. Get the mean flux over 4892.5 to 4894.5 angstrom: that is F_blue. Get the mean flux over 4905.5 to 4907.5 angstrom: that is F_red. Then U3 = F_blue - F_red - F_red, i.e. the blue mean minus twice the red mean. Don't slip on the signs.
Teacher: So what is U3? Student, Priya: -32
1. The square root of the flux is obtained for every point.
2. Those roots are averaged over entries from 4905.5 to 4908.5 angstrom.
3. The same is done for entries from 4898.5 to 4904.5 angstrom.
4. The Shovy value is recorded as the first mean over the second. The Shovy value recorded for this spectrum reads 1.046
